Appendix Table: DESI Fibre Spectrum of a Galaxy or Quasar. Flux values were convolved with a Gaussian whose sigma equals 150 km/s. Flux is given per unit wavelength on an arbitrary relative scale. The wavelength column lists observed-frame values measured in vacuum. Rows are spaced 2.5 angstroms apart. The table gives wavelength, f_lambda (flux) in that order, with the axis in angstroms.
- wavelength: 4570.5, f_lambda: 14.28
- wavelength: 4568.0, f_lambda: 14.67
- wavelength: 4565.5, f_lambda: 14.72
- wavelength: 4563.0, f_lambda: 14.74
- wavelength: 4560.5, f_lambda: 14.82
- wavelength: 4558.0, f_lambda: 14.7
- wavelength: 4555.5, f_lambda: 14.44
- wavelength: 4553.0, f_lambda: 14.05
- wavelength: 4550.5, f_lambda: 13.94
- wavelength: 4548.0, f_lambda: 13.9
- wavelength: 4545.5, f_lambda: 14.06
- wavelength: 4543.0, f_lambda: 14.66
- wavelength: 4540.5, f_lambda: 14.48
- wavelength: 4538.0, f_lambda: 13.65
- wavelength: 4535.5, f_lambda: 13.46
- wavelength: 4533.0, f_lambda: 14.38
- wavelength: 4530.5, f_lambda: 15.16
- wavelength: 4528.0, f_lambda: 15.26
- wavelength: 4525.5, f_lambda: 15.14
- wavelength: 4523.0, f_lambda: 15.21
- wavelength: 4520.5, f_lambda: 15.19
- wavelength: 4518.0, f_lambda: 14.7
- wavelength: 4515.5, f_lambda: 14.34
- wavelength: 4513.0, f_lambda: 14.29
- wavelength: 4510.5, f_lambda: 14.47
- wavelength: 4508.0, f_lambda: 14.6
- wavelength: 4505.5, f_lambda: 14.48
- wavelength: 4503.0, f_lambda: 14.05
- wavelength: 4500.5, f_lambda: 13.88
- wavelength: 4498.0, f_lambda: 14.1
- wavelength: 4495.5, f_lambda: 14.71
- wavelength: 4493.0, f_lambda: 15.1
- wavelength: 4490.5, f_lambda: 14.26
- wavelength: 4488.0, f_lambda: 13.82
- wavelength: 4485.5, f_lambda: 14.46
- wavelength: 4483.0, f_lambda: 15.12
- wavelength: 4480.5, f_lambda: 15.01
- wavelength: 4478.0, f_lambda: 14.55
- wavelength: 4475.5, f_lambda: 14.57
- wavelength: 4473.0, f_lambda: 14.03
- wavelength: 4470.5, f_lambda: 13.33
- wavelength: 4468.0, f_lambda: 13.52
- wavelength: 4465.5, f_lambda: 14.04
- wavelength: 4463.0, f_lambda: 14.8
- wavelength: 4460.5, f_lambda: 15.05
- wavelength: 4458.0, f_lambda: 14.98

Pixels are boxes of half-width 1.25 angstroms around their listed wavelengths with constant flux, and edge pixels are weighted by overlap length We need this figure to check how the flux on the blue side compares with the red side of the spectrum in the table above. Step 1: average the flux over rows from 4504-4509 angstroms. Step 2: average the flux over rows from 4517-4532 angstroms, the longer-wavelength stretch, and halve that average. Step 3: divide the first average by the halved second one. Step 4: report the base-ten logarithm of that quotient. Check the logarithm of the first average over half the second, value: 0.284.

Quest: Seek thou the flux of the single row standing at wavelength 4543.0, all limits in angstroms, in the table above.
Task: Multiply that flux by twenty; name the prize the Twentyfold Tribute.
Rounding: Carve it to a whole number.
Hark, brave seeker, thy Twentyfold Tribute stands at 293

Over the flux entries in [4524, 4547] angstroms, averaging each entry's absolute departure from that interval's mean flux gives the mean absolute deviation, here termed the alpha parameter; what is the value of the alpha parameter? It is 0.52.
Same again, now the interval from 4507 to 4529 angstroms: 0.36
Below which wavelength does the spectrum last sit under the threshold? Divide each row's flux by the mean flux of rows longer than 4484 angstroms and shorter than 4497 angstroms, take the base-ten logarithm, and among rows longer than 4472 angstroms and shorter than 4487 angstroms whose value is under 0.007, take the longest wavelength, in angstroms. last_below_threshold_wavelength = 4485.5 angstroms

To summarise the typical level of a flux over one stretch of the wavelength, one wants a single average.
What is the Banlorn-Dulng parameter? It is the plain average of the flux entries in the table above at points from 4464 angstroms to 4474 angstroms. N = 13.7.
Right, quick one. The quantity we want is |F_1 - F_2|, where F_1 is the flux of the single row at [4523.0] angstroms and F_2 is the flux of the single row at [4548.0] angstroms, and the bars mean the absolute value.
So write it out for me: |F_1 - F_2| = 1.3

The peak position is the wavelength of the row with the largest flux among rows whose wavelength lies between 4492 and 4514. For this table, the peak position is 4493.0 angstroms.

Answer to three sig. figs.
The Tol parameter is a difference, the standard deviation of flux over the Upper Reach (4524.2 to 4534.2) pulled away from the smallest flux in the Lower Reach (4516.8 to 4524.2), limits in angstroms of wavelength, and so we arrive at 14.3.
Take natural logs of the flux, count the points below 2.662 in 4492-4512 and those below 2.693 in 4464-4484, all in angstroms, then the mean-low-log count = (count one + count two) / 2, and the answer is 4.50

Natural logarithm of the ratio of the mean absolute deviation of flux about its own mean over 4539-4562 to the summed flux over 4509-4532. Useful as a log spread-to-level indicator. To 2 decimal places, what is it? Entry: -6.06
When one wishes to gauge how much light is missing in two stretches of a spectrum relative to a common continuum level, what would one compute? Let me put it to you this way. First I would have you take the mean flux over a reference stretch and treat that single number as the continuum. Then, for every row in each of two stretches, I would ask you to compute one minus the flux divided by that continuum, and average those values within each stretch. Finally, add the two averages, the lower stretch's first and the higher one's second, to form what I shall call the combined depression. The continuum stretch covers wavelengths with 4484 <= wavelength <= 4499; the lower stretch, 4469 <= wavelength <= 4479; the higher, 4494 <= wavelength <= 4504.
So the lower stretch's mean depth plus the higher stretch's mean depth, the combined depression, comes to 0.04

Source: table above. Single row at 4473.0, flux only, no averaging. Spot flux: 14.03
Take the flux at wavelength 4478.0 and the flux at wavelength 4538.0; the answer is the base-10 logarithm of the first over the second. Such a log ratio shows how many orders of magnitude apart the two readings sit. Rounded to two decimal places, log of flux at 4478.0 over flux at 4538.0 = 0.03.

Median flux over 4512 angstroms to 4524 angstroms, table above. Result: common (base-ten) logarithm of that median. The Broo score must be 1.17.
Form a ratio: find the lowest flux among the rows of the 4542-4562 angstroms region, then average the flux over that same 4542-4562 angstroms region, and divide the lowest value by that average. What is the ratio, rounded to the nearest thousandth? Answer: 0.971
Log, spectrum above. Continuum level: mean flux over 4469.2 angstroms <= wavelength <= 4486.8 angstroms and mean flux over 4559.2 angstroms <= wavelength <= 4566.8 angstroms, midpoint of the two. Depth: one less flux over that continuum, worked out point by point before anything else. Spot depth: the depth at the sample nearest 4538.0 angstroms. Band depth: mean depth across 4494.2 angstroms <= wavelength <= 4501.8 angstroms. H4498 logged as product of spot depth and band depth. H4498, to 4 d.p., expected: 0.0016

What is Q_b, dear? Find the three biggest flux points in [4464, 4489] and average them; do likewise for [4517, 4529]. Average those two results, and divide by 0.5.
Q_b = 30.1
